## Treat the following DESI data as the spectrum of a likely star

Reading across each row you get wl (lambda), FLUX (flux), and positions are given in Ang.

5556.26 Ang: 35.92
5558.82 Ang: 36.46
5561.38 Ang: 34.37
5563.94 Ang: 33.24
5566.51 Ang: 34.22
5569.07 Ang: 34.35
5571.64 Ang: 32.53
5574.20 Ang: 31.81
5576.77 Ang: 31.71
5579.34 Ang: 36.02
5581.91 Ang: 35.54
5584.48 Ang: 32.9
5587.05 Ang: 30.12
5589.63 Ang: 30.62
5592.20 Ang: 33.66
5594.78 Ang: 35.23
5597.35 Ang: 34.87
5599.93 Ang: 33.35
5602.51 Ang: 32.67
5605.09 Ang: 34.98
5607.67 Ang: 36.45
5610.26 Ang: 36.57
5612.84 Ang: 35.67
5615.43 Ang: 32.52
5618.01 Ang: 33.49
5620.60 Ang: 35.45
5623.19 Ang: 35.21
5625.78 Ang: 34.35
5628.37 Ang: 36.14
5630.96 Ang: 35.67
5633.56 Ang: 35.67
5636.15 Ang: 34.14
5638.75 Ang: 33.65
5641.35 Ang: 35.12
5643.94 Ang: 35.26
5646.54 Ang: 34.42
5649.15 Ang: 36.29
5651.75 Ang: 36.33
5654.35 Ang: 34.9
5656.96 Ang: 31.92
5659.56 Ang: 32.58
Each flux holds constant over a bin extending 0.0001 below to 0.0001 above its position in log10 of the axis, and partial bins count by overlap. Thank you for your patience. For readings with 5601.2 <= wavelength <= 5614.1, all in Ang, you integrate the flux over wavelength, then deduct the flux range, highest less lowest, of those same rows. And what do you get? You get 451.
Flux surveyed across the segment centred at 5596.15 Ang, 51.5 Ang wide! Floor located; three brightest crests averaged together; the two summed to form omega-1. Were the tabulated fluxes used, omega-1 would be 66.5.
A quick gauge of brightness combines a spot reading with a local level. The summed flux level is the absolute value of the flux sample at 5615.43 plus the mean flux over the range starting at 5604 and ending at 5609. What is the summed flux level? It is 68.2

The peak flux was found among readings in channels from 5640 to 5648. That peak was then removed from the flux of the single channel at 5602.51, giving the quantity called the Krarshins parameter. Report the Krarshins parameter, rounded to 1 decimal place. -2.6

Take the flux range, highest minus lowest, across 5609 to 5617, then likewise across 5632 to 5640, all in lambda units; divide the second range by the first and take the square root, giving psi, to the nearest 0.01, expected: 0.71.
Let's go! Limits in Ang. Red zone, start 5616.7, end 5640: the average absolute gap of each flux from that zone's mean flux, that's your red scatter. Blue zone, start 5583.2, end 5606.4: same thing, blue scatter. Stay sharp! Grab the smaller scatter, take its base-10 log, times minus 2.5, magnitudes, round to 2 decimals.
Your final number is 0.18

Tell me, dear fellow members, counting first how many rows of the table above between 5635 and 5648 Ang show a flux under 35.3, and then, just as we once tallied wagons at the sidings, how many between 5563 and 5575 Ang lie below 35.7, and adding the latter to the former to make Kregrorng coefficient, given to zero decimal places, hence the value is 10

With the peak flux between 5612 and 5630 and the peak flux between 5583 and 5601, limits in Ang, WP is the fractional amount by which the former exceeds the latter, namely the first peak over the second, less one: 0.03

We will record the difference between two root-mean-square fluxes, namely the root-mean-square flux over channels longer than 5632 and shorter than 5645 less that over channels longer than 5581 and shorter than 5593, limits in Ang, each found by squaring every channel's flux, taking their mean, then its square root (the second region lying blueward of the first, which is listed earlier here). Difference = 2.1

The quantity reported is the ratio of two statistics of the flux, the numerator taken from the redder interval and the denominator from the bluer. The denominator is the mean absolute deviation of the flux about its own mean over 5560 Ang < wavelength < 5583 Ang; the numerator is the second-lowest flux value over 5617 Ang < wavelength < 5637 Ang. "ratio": 27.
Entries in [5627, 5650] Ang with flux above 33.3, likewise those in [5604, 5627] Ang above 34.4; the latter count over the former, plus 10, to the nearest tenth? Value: 10.7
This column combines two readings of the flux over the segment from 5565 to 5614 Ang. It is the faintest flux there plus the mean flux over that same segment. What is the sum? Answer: 64.0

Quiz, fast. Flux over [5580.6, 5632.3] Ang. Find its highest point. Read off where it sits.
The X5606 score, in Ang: 5610.26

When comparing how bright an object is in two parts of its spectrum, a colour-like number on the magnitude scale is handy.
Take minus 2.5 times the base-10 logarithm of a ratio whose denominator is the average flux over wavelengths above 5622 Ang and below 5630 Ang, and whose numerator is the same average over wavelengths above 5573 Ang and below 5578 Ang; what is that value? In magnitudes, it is 0.11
